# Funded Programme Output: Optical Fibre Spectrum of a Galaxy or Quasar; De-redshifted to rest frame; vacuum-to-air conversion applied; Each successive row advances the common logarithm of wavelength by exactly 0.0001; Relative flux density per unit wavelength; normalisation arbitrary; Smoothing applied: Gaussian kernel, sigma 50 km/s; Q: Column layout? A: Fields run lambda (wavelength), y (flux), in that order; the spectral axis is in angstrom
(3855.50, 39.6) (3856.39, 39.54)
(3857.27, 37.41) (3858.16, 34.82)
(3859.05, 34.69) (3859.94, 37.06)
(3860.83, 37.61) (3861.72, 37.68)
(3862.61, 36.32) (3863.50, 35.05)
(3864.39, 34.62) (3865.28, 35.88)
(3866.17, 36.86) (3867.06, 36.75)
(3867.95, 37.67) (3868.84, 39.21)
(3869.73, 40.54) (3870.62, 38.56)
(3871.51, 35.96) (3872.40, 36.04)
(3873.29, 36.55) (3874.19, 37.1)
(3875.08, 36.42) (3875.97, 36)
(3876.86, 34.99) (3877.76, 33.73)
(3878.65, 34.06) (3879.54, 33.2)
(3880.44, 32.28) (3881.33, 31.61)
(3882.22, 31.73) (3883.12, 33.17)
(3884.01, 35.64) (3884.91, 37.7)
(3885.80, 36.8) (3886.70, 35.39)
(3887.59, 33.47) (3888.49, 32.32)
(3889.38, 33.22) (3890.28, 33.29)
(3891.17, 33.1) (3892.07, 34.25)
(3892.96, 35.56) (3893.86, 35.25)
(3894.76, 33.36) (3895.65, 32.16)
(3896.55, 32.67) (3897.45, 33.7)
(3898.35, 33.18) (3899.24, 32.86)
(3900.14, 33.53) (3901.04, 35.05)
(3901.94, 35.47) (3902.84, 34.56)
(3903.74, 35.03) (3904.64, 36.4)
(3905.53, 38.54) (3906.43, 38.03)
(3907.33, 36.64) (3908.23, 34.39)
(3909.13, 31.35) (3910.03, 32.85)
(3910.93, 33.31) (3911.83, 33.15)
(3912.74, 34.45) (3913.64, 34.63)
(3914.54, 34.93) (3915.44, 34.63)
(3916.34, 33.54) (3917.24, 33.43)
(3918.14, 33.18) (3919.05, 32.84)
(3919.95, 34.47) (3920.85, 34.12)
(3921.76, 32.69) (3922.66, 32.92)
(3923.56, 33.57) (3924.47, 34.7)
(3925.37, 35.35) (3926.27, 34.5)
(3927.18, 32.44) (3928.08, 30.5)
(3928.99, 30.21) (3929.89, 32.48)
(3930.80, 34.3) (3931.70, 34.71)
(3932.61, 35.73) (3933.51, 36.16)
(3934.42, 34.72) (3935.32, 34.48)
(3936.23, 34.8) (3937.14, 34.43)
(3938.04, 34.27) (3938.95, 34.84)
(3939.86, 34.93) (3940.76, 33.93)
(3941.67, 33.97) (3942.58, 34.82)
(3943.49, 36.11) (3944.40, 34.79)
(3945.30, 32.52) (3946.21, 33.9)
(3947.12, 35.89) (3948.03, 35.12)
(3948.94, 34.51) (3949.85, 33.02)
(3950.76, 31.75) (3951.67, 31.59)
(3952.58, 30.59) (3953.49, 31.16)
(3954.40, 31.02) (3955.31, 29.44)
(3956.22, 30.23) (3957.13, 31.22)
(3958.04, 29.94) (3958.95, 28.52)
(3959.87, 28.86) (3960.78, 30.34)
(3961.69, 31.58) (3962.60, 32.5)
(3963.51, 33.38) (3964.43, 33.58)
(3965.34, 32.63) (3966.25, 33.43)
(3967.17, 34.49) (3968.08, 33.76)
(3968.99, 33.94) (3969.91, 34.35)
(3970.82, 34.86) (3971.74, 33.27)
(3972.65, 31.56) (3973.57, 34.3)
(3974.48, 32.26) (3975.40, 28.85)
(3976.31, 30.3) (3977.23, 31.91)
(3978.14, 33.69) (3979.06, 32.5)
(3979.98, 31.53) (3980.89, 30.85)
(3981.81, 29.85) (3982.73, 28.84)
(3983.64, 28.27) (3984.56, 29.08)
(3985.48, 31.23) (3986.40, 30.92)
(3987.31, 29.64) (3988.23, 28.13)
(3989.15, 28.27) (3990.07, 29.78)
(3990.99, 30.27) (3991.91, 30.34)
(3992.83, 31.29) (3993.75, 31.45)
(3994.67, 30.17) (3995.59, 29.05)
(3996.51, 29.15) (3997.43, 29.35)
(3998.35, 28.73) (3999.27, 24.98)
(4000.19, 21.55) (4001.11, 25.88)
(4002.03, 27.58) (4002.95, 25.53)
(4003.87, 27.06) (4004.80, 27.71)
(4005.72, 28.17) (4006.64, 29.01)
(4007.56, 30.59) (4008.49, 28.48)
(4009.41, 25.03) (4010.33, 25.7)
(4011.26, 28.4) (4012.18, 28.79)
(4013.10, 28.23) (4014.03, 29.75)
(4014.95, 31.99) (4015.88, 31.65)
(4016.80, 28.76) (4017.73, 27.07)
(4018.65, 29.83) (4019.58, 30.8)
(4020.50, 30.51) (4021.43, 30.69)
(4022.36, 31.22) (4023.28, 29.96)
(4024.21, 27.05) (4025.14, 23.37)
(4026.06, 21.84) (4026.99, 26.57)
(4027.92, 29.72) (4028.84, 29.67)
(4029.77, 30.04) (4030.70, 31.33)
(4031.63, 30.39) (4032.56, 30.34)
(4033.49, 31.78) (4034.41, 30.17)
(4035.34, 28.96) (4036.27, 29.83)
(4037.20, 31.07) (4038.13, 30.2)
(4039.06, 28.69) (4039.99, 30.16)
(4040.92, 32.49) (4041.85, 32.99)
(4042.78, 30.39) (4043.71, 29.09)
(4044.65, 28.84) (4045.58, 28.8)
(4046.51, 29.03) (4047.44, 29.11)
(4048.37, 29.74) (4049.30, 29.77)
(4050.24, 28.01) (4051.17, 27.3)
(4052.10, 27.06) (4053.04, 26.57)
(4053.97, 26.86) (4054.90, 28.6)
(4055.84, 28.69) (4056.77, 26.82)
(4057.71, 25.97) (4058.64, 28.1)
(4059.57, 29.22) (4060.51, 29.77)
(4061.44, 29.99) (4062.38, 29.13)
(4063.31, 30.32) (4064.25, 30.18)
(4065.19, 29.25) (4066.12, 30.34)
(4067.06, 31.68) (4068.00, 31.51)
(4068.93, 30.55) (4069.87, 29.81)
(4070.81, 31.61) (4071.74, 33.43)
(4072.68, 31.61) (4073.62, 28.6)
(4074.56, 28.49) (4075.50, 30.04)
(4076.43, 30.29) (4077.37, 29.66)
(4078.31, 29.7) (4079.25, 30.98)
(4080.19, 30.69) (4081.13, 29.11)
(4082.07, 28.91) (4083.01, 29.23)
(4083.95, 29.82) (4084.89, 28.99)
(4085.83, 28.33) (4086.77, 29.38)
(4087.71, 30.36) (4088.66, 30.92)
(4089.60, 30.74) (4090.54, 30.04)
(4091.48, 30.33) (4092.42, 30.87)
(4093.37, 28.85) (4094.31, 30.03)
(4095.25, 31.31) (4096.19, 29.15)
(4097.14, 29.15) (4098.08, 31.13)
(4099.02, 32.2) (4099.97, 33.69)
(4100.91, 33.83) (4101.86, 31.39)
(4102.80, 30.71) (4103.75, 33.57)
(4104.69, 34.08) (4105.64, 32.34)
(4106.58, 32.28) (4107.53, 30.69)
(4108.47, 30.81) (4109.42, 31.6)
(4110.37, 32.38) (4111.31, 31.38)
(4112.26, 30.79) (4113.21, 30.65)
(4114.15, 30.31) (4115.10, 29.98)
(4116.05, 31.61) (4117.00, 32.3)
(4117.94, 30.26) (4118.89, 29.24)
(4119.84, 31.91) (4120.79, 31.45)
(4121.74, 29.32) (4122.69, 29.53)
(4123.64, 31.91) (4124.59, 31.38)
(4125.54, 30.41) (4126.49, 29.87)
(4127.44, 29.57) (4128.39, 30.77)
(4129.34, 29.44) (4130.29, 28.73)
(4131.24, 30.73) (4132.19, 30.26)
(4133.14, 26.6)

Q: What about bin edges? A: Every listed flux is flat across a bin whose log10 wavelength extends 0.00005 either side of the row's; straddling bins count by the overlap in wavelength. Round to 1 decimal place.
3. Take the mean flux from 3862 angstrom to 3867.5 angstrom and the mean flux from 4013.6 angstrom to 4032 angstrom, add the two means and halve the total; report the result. 32.5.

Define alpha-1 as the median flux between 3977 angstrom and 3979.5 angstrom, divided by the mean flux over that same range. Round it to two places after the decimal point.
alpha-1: 0.99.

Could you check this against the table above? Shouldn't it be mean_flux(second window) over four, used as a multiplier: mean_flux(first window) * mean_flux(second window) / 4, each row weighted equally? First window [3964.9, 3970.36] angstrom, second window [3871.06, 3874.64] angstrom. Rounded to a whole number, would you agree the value 307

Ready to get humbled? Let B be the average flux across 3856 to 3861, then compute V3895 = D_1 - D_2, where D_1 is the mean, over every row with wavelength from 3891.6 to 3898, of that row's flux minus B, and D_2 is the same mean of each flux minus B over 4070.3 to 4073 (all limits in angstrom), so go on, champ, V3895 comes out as 1.6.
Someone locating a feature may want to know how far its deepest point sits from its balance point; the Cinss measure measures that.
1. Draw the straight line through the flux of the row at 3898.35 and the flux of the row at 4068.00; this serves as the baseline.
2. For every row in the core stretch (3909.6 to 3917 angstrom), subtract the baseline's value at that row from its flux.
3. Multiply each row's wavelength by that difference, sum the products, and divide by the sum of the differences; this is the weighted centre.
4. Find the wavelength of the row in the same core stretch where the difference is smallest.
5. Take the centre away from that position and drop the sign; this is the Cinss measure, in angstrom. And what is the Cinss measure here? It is 4.3 angstrom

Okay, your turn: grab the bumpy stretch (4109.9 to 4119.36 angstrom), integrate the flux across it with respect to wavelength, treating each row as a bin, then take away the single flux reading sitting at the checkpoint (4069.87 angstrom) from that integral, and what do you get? 263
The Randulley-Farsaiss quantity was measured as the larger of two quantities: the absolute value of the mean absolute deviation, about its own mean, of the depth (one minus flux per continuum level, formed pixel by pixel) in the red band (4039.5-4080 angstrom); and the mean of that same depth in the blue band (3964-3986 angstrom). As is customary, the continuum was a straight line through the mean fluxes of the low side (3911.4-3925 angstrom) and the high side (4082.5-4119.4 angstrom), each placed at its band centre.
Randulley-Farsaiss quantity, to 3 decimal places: 0.042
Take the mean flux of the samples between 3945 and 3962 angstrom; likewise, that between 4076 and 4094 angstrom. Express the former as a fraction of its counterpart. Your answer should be 1.060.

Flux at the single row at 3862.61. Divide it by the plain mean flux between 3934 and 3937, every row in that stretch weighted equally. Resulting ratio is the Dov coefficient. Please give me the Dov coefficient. 1.05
